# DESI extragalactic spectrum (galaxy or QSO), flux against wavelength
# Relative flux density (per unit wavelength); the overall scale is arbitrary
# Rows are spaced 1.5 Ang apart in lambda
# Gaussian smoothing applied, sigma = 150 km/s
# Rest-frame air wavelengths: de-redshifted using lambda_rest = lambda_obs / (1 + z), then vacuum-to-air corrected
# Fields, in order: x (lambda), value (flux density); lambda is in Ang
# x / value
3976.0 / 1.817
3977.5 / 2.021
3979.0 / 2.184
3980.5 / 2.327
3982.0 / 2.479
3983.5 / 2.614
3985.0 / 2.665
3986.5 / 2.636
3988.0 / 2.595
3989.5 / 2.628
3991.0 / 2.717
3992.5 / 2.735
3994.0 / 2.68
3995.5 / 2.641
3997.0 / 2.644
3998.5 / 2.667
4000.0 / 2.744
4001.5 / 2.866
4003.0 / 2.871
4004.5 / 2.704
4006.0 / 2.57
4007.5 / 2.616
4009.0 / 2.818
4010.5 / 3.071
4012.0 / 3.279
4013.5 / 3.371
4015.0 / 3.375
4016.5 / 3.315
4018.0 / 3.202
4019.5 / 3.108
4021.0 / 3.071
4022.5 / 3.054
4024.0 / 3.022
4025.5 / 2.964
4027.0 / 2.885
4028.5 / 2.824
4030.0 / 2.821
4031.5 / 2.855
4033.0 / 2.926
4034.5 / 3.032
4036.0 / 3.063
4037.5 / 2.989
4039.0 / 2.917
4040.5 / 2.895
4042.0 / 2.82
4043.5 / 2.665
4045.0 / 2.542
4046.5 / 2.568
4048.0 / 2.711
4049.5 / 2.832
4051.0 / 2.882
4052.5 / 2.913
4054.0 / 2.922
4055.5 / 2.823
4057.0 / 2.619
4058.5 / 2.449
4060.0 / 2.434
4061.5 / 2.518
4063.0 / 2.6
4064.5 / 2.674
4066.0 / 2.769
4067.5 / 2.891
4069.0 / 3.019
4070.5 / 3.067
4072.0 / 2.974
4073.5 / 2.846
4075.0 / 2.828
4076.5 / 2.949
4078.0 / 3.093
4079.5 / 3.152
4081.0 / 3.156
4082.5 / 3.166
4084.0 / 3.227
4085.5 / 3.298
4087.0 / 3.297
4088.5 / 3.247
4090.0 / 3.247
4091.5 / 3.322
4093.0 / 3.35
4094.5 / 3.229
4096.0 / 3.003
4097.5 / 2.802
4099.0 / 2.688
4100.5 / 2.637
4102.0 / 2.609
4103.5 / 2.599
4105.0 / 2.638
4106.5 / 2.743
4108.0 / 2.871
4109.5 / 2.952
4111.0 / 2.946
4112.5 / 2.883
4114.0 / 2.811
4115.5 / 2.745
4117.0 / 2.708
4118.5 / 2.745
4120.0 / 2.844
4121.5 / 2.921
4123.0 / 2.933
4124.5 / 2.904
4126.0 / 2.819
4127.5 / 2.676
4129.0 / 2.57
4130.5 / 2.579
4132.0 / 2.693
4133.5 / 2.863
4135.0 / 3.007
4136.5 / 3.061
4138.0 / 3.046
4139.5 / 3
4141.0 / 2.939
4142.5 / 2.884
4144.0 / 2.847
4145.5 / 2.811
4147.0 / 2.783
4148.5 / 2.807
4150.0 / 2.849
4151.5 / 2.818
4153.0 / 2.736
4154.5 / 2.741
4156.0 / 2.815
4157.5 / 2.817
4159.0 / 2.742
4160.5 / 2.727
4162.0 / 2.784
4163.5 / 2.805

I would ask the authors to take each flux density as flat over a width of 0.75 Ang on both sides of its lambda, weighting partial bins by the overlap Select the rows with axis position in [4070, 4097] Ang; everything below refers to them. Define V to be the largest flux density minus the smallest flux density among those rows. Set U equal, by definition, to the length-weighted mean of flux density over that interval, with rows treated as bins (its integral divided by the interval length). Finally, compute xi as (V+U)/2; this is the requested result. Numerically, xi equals 1.83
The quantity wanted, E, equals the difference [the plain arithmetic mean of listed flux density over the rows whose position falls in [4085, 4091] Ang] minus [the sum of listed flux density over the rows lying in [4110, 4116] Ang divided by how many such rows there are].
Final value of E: 0.4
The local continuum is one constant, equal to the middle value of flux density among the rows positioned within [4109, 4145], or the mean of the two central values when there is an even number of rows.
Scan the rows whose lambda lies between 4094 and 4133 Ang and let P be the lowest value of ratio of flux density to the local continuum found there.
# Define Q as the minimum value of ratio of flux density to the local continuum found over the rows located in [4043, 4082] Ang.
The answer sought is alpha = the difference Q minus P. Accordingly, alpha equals -0.05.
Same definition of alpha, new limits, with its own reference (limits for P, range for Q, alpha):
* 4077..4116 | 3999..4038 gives -0.01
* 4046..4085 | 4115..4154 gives 0.05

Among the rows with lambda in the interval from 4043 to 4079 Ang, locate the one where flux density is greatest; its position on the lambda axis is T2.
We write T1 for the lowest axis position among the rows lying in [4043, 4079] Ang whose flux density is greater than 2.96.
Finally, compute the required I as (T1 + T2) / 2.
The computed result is 4073.5 Ang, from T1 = 4069.0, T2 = 4078.0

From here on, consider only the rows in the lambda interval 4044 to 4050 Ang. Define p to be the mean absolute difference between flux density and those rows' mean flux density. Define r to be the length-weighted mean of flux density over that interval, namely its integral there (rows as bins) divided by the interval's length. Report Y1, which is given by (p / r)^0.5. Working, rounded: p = 0.11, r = 2.66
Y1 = 0.20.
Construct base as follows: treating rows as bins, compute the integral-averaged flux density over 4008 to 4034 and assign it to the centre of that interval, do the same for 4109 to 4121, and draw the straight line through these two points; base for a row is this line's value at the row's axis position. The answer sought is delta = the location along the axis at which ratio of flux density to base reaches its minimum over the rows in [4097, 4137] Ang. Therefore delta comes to 4103.5 Ang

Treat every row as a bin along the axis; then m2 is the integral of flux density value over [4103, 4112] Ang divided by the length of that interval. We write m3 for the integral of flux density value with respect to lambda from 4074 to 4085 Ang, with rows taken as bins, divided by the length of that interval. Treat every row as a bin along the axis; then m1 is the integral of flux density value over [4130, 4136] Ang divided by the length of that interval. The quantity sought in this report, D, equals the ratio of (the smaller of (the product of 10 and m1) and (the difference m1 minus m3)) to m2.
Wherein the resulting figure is -0.10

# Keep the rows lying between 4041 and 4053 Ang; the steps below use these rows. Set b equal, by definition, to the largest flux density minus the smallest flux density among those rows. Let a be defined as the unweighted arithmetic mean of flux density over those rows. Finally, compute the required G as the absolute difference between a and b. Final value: 2.37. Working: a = 2.7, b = 0.37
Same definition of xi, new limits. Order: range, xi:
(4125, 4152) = 1.66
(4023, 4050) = 1.69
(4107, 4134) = 1.59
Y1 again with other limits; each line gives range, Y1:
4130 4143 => 0.21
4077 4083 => 0.09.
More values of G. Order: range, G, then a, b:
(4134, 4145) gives 2.76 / 3.0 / 0.21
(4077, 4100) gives 2.49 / 3.2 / 0.66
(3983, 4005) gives 2.42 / 2.7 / 0.28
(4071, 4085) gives 2.64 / 3.0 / 0.40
